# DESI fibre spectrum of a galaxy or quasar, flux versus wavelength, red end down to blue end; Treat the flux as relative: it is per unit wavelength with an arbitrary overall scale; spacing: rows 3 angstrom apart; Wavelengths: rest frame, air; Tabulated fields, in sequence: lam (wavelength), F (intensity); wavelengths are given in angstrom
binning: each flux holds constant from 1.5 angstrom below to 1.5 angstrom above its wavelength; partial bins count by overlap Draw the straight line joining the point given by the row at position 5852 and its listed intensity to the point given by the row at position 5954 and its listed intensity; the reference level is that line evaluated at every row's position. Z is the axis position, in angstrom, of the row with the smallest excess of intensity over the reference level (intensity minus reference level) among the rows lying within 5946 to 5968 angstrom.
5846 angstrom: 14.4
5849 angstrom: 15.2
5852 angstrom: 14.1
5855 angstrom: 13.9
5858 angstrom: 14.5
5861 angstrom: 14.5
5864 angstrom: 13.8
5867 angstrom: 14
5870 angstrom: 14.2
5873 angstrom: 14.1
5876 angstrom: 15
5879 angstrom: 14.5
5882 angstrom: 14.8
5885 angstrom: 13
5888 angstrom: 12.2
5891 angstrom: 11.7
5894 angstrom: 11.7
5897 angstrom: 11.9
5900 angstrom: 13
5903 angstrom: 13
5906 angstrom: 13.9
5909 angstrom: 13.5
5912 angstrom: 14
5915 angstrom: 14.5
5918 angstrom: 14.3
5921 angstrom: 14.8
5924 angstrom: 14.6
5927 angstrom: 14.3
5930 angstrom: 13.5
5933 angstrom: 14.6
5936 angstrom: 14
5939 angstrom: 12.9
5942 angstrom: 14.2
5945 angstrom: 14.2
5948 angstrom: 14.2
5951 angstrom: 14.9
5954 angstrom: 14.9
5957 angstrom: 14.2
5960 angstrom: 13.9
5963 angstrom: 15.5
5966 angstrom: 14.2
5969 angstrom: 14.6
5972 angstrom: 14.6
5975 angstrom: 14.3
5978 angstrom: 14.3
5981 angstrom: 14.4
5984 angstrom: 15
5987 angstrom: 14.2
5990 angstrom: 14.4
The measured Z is 5960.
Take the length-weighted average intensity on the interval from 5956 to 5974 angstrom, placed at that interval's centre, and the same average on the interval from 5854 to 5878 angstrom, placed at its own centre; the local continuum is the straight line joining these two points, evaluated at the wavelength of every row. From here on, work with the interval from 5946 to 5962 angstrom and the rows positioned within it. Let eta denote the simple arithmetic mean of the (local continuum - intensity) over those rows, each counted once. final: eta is 0.1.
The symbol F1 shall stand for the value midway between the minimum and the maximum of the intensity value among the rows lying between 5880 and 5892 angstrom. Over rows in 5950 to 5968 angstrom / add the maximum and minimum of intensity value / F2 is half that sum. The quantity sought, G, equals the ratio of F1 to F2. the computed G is 0.90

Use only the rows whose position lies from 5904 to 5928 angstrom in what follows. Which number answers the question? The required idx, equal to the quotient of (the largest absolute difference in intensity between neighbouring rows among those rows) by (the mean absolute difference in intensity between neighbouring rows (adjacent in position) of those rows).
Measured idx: 1.3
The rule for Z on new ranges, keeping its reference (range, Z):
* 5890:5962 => 5894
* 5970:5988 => 5987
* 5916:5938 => 5930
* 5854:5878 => 5864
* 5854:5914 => 5894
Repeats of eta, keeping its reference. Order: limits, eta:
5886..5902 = 2.2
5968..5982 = 0.1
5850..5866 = 0.1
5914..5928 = -0.1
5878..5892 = 1.1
